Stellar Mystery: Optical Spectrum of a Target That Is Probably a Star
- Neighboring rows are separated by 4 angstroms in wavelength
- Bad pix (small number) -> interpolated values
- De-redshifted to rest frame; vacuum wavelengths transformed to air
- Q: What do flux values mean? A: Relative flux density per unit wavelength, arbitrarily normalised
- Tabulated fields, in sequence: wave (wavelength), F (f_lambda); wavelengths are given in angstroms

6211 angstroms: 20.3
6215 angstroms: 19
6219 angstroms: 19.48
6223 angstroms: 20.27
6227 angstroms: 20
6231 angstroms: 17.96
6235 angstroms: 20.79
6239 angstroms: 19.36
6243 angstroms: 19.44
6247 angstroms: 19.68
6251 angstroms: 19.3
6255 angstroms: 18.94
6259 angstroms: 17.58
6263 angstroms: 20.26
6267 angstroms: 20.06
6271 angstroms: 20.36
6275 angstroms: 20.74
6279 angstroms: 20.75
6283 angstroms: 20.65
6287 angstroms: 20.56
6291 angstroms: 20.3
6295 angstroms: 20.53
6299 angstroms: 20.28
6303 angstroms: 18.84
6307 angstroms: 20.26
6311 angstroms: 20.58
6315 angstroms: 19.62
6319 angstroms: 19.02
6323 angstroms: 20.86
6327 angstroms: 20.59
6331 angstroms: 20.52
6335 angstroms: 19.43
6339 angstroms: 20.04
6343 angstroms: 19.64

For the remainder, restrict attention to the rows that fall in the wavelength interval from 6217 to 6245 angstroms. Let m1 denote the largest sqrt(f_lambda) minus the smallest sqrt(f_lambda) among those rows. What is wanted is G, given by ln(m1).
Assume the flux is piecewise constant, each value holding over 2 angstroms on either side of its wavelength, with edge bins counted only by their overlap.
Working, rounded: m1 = 0.32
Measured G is -1.1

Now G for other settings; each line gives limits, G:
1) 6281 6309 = -1.6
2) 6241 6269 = -1.2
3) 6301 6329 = -1.5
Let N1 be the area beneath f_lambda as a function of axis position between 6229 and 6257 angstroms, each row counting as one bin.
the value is 541.9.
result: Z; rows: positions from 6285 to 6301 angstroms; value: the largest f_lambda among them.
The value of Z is 20.56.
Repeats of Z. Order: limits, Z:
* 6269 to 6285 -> 20.75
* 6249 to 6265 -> 20.26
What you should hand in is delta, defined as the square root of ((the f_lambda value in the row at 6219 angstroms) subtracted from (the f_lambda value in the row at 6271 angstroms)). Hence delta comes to 0.9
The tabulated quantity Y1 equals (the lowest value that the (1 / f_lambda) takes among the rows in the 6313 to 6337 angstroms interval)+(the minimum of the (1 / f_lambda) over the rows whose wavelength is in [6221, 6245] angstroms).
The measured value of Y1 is 0.0960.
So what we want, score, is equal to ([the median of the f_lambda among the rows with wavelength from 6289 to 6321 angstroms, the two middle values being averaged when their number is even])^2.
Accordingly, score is 411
